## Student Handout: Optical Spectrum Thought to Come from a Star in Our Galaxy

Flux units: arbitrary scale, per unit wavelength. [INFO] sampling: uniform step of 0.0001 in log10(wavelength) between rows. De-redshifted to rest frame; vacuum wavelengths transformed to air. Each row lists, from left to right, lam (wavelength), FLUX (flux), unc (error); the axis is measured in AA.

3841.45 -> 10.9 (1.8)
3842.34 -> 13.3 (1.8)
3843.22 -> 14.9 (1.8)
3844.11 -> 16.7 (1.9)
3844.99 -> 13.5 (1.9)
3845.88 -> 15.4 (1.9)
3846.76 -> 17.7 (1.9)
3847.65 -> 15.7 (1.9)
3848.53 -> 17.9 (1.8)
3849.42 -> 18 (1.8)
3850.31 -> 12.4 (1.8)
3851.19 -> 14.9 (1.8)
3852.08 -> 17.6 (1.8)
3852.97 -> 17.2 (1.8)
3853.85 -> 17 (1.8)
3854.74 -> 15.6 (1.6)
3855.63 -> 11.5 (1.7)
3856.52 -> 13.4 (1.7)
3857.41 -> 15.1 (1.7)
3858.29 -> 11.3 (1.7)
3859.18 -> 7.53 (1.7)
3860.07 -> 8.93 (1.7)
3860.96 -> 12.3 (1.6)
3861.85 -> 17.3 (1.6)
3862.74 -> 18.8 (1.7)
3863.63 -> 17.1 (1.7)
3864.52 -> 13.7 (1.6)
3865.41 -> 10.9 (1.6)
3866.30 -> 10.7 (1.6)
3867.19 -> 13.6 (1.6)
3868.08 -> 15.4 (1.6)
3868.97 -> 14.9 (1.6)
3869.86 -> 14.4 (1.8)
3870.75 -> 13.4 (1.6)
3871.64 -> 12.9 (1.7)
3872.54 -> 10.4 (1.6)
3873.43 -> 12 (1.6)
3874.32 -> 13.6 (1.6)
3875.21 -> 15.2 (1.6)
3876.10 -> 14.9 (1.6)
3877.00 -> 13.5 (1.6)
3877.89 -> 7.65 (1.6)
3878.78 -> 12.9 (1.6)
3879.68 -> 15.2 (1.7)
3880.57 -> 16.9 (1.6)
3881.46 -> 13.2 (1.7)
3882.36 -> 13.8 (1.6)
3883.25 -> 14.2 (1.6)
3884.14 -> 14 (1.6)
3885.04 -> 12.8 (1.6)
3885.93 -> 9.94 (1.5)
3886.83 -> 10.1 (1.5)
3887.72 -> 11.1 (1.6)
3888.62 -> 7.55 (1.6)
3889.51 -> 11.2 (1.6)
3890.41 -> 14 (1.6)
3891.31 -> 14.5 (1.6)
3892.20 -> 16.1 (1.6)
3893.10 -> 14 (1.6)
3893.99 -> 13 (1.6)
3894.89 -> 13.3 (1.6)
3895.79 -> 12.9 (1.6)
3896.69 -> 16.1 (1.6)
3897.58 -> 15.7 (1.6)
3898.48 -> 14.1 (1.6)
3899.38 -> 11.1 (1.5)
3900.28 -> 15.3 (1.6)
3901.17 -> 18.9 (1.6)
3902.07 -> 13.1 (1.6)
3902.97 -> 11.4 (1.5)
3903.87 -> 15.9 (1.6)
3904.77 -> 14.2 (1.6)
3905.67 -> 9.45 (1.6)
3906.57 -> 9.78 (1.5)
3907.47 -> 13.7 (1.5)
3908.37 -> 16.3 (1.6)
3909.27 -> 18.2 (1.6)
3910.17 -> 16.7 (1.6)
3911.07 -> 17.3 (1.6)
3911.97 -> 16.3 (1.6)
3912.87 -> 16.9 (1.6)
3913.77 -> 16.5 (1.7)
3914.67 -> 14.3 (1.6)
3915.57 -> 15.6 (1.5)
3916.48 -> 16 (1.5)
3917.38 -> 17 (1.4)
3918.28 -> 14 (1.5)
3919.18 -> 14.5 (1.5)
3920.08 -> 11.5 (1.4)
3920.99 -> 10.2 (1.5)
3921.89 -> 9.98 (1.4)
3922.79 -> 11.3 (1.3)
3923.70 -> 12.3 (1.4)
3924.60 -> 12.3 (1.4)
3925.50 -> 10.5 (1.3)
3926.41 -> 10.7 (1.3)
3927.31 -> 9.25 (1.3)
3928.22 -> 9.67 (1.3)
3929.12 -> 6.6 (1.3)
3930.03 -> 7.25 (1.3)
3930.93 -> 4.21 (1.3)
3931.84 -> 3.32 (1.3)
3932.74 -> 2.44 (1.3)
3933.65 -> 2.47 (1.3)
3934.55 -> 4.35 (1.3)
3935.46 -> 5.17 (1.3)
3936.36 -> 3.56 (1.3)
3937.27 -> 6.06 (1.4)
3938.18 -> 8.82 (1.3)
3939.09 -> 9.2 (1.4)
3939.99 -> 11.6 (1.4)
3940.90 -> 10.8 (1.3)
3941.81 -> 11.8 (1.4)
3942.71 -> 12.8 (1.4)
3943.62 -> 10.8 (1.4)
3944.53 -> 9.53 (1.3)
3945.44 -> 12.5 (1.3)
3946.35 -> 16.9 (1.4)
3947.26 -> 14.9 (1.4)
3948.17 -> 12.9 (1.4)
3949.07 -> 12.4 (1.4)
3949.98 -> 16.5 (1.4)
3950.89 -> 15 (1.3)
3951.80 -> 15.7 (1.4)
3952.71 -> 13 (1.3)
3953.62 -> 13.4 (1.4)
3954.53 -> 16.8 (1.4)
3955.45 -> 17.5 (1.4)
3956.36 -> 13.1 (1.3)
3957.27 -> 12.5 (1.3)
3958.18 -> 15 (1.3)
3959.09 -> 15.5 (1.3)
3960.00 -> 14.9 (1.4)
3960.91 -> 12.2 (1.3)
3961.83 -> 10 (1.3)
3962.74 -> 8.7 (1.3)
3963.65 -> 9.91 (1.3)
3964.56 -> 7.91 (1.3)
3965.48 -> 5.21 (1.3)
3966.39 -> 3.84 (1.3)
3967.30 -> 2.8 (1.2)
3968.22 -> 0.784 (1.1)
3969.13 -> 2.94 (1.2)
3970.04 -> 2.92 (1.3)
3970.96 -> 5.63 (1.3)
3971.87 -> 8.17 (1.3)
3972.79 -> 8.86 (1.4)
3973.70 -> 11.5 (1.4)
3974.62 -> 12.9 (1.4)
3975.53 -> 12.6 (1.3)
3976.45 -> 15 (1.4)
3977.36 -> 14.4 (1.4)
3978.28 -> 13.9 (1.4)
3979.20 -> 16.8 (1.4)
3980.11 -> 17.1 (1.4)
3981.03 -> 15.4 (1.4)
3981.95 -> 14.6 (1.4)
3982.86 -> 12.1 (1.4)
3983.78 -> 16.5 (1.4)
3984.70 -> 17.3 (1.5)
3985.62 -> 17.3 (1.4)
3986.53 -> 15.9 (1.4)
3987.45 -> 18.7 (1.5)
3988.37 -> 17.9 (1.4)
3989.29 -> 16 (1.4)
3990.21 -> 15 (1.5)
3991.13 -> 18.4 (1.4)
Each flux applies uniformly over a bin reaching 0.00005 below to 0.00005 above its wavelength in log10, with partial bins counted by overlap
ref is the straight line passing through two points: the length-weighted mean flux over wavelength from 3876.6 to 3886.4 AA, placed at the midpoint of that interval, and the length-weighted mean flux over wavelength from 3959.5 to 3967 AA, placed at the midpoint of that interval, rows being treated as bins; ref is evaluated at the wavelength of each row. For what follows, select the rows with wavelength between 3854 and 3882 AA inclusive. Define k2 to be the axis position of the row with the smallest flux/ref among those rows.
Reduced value 3859.18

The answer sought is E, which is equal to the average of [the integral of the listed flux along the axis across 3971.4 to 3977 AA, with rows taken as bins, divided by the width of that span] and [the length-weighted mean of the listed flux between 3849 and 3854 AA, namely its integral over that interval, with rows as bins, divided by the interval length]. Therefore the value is 13.8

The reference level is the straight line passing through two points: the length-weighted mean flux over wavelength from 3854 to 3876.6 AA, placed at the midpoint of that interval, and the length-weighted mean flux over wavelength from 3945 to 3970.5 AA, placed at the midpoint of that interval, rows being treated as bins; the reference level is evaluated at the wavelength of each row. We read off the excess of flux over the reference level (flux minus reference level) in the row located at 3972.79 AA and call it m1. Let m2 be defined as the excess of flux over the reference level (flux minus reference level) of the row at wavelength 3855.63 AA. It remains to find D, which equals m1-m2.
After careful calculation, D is 0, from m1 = -2.1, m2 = -2.2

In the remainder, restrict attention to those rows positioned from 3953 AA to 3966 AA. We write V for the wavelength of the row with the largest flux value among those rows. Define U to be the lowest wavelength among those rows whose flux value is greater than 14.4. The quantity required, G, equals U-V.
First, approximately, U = 3954.53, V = 3955.45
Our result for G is -0.9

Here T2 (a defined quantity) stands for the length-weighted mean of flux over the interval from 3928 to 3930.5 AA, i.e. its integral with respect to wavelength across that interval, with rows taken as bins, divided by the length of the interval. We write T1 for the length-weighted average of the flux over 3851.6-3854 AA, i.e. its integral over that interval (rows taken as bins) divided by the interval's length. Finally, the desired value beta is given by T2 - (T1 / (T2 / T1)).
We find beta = -31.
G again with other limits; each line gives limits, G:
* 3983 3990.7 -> -3.7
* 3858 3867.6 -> -0.9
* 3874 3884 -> -5.4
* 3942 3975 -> -9.1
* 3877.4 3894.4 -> -0.9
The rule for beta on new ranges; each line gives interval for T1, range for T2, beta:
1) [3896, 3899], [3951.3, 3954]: -2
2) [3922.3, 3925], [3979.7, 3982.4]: 7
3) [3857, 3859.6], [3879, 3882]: 6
